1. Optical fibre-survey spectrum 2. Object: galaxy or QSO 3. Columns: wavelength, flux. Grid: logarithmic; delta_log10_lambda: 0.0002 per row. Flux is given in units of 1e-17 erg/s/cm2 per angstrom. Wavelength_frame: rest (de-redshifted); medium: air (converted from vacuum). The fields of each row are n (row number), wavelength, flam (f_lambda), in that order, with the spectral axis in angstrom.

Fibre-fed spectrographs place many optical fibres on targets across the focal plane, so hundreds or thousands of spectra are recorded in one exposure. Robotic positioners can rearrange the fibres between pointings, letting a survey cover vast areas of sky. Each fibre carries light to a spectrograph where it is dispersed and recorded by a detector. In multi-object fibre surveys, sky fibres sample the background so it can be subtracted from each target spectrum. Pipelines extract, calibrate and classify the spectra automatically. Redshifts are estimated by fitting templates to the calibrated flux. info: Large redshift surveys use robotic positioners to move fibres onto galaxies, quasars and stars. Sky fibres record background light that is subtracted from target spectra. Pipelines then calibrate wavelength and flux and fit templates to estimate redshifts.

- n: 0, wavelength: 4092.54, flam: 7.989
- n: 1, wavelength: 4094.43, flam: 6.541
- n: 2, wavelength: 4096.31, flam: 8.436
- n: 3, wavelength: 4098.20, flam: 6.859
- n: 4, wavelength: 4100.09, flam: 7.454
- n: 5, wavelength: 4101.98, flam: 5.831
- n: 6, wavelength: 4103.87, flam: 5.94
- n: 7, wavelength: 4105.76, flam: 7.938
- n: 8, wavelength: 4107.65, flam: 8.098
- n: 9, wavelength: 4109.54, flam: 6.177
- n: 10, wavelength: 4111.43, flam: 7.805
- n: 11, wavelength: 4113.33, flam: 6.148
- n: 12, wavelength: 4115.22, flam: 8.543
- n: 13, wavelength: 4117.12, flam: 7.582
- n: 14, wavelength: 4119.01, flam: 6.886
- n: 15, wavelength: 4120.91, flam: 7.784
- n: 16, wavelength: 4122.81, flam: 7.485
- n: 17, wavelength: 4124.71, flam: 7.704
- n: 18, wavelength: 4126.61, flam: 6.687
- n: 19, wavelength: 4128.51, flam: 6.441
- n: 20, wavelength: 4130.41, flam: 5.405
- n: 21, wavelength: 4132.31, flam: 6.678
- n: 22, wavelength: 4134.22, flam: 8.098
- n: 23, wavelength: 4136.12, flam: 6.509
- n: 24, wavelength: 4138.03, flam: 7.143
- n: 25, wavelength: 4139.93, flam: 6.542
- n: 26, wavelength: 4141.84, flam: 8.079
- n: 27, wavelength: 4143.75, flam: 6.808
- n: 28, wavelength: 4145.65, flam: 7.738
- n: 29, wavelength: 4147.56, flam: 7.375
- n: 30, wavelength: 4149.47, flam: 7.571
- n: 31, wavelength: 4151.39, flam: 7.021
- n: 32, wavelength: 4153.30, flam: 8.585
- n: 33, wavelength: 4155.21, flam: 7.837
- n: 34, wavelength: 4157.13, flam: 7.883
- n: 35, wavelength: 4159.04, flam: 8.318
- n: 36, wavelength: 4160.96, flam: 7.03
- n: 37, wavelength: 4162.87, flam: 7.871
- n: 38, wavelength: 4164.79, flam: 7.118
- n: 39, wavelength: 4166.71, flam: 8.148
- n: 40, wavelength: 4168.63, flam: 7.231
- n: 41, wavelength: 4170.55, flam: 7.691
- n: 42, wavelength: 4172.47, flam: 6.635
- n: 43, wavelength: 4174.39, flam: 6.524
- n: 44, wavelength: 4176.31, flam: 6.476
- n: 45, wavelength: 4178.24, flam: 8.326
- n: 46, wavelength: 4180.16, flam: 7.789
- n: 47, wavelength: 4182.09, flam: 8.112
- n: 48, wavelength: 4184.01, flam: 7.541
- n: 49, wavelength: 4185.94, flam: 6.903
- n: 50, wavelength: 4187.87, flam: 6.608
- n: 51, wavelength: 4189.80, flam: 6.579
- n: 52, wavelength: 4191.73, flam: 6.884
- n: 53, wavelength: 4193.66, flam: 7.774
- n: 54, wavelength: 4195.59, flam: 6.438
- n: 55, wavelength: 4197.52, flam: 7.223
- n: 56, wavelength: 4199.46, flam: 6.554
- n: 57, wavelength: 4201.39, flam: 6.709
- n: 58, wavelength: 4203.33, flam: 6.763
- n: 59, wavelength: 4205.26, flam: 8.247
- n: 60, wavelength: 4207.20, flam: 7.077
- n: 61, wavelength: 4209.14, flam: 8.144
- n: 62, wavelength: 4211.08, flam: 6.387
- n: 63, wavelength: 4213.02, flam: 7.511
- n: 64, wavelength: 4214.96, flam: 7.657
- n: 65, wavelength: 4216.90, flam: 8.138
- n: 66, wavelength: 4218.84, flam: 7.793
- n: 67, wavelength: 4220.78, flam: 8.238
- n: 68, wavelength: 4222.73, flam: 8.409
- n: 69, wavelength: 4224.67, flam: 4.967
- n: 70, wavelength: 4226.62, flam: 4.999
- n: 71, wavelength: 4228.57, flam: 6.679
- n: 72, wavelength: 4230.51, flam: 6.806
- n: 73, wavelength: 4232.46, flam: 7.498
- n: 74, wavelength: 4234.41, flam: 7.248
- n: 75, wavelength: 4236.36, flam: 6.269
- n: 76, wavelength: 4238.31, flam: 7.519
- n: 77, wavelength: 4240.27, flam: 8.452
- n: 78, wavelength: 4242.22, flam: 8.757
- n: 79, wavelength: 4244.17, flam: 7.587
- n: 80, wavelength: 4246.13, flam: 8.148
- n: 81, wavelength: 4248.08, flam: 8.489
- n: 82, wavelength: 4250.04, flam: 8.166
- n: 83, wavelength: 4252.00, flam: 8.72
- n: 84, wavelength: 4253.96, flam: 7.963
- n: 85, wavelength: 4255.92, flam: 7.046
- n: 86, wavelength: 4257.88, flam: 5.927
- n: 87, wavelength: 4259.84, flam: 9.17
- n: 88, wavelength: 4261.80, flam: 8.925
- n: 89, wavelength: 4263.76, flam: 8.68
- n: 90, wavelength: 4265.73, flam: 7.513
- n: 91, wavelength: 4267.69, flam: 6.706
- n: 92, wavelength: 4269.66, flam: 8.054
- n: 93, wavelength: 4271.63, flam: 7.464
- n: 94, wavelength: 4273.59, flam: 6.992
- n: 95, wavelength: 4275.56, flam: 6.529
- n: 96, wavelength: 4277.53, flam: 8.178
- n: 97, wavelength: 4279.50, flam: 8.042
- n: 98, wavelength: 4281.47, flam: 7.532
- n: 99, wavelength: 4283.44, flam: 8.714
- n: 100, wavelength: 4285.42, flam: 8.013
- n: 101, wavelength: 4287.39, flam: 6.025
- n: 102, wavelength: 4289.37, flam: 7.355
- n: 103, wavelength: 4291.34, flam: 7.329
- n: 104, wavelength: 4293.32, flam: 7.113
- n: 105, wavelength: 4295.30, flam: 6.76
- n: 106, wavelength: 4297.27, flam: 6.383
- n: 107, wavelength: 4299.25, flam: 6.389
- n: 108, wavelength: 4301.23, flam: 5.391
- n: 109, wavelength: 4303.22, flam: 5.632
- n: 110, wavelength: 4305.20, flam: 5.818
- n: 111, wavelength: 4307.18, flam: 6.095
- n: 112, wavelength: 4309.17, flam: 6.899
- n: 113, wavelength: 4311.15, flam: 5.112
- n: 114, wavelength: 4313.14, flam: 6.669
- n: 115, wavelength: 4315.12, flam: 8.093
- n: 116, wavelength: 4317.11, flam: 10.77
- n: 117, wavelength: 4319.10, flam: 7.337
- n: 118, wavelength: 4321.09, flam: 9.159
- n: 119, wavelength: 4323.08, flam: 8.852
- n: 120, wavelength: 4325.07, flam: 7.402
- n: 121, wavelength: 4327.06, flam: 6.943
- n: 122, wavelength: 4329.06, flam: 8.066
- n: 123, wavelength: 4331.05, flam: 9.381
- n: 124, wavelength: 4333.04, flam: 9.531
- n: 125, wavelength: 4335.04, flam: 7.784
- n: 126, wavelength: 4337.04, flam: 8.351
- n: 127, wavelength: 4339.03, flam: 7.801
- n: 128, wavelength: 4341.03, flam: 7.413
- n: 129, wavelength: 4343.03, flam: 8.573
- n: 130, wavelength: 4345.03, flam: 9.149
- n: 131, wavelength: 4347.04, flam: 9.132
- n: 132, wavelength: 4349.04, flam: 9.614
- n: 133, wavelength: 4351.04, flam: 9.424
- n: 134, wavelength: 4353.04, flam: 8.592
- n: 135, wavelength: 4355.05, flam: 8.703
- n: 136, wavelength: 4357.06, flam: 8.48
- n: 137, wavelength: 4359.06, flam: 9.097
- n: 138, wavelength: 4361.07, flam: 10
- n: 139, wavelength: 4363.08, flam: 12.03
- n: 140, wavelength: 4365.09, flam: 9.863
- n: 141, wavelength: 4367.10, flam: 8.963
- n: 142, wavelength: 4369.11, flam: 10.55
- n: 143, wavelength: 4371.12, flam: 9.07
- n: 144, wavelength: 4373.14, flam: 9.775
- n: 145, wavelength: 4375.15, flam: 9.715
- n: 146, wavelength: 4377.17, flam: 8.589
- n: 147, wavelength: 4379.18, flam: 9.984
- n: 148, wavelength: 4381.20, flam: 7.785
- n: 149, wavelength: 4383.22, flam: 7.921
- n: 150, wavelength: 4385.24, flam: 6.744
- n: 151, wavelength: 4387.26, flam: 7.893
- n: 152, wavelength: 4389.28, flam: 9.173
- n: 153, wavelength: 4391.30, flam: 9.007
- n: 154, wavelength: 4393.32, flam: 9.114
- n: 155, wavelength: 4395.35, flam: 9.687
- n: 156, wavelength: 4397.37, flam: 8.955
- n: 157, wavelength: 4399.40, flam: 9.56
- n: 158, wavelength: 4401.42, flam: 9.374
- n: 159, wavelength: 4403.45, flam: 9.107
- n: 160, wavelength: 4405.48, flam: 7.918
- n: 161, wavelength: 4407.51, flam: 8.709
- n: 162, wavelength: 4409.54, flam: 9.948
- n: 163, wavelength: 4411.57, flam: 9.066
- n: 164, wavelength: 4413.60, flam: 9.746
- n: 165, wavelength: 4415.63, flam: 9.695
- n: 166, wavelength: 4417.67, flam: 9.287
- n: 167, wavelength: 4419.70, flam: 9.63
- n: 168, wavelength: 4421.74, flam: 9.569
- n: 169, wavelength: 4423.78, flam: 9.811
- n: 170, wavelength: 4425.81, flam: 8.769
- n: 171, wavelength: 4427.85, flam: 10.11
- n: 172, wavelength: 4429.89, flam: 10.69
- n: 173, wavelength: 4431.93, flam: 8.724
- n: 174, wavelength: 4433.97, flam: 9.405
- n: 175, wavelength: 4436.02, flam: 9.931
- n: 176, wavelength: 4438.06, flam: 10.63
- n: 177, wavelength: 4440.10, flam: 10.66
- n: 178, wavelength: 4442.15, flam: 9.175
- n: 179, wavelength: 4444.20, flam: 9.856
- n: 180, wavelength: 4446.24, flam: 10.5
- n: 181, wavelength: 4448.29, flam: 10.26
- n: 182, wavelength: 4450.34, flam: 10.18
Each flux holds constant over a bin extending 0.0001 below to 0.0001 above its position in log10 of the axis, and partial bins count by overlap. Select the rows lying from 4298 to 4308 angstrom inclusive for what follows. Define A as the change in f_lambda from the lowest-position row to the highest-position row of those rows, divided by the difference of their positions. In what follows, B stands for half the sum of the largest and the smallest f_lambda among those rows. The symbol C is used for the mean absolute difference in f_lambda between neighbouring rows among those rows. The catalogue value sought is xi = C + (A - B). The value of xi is -5.50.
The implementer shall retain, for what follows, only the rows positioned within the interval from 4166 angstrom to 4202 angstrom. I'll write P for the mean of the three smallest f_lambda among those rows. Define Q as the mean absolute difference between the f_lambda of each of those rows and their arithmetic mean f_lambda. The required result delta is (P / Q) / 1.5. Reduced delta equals 7.7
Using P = 6.5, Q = 0.56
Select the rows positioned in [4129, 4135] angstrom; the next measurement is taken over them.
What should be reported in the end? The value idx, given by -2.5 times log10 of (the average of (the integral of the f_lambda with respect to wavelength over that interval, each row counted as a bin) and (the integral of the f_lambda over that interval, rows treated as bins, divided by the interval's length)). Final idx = -3.4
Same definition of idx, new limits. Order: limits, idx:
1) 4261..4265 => -3.3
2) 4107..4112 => -3.3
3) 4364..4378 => -4.6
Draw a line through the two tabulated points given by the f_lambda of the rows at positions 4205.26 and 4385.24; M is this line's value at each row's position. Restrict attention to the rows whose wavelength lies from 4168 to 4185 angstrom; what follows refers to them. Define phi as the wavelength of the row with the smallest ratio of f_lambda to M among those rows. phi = 4176.31 angstrom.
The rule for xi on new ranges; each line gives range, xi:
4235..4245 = -6.43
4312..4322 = -6.07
